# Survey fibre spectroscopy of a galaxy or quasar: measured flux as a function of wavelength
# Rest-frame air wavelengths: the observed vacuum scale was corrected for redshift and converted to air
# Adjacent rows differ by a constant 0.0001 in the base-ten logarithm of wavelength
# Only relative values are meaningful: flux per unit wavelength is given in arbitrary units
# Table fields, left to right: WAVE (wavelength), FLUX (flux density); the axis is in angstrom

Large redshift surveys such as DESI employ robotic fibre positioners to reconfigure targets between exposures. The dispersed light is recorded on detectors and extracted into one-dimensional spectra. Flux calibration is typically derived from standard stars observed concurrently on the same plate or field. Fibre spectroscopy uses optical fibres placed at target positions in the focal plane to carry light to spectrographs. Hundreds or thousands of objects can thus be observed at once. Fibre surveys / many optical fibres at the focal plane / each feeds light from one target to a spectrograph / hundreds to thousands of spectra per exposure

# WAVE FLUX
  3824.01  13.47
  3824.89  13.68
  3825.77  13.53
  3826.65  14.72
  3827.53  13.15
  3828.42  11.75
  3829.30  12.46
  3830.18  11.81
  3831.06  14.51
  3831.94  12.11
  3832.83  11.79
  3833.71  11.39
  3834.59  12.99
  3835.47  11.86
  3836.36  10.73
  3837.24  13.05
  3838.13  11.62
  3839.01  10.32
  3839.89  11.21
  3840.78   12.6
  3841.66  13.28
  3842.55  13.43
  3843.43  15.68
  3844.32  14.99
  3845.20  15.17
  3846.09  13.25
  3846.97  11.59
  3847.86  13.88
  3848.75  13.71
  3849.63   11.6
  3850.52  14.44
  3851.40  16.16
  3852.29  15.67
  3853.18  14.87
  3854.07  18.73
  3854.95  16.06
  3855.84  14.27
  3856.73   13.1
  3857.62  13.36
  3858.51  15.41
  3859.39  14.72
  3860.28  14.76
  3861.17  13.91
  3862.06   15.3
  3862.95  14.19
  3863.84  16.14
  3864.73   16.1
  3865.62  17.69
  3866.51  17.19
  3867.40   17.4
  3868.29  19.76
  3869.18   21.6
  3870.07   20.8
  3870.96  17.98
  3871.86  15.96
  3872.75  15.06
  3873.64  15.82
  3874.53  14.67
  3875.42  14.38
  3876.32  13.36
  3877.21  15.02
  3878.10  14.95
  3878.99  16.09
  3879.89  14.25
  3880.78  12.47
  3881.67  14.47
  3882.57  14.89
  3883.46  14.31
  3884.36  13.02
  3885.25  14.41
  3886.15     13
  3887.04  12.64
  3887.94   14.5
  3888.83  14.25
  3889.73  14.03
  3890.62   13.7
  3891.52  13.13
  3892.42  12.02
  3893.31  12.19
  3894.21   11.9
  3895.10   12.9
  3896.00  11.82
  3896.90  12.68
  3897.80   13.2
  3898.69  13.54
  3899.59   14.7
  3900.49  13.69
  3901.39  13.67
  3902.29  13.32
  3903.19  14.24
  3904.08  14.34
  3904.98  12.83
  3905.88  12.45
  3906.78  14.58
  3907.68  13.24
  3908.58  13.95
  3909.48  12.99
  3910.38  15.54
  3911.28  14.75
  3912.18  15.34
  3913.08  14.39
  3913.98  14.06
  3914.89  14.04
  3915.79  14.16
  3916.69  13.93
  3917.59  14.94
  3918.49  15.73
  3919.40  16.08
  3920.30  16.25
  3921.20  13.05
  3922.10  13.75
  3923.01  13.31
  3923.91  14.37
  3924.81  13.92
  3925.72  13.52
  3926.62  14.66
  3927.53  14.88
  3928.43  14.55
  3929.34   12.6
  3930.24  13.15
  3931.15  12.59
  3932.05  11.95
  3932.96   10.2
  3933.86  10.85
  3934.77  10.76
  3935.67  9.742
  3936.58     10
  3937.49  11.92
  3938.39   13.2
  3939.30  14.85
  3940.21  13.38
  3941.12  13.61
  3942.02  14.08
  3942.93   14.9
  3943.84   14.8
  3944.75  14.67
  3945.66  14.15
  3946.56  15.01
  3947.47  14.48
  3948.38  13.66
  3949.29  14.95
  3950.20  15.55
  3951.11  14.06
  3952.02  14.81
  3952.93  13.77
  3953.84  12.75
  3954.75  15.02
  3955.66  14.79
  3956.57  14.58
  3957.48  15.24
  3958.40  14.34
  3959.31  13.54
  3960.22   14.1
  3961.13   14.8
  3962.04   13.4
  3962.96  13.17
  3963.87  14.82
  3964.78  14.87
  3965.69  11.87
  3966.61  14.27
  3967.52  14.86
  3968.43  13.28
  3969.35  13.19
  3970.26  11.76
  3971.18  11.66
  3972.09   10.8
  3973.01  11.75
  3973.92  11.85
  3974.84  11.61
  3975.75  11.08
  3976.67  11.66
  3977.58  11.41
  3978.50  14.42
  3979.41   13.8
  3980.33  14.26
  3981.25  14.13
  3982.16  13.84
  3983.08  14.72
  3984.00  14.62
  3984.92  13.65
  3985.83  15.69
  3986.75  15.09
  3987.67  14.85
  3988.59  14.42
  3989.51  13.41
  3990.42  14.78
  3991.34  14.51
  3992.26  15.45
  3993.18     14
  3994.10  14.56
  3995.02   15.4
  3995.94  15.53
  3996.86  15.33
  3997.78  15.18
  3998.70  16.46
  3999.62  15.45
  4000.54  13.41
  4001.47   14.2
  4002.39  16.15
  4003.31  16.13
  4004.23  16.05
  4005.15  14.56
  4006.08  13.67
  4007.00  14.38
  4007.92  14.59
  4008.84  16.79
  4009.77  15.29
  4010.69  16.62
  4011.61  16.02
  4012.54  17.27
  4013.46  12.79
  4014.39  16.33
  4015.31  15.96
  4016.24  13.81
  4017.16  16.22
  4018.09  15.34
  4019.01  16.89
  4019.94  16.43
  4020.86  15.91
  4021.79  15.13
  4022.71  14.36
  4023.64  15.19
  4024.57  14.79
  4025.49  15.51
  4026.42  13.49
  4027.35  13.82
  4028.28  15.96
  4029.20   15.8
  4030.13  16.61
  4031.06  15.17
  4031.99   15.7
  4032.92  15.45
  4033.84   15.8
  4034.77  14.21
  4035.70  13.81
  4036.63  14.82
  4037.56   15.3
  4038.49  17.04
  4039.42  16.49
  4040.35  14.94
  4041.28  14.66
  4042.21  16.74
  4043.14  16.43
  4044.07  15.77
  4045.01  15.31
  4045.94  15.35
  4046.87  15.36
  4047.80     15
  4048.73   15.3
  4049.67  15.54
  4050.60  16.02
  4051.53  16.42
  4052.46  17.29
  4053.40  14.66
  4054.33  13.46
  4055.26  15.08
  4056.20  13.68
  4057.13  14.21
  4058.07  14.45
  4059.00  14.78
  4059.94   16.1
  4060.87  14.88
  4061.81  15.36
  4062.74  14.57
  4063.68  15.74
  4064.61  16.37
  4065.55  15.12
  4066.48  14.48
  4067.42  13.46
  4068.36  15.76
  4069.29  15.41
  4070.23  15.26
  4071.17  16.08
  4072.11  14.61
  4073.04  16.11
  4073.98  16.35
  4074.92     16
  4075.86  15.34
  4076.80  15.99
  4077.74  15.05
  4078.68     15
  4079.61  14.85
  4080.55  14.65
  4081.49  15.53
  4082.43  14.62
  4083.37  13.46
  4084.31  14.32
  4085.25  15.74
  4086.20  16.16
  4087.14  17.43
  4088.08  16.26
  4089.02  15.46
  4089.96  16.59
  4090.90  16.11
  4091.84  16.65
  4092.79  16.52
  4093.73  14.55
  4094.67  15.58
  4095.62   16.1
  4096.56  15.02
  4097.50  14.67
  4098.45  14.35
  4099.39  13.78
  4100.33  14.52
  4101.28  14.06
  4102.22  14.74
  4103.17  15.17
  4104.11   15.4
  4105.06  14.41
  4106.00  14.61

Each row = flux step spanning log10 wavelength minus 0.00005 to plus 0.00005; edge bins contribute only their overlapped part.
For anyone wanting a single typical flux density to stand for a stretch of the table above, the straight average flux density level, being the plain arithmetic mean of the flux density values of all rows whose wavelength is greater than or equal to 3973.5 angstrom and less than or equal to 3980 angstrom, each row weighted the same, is 12.3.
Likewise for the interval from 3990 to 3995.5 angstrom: 14.8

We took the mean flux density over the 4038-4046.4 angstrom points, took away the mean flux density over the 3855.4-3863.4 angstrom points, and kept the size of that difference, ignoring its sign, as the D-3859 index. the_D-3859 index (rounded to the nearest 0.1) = 1.5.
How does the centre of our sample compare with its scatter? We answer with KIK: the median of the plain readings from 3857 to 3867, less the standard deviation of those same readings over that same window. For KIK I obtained 14.0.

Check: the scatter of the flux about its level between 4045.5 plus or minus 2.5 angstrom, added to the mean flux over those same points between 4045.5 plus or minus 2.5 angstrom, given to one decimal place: 16.0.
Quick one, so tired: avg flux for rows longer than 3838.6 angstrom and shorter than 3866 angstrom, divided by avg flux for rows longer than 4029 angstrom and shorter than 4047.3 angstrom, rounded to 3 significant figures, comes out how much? 0.925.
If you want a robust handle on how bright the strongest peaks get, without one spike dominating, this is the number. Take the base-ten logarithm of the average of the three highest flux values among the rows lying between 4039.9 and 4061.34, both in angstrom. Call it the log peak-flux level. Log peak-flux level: 1.226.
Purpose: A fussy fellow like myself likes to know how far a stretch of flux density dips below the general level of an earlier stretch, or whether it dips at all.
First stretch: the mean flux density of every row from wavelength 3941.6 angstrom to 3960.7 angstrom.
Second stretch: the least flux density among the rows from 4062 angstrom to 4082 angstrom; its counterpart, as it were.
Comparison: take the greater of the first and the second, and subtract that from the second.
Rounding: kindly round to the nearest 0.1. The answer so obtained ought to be -1.0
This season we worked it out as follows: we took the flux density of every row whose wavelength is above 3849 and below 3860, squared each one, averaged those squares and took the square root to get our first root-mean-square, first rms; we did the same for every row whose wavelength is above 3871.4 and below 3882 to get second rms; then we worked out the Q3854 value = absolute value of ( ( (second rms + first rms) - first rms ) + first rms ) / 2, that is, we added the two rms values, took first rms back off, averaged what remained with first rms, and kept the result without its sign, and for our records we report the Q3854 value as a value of 14.9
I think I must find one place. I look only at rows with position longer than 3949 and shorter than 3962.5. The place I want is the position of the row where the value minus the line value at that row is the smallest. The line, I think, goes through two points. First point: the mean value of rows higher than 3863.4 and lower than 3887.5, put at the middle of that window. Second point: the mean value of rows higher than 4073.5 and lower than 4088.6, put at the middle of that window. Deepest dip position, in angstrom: 3953.84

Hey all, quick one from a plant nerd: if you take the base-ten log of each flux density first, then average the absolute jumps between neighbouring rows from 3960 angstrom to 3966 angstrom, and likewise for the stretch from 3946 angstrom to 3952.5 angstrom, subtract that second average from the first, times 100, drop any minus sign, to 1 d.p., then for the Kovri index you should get 1.0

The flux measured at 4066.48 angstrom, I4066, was 14.48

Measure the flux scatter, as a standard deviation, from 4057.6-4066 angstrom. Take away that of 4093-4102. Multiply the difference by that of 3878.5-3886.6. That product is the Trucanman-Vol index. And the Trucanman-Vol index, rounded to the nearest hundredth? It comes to -0.05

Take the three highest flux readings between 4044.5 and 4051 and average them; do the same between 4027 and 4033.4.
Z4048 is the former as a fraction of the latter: 0.97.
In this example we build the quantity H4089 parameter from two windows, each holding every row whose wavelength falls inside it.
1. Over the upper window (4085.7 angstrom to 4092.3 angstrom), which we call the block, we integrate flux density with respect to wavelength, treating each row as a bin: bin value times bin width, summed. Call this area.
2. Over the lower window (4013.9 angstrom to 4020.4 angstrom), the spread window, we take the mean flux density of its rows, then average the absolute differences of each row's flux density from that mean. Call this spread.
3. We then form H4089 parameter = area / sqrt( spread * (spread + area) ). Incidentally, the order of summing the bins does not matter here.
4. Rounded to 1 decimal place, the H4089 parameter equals 12.1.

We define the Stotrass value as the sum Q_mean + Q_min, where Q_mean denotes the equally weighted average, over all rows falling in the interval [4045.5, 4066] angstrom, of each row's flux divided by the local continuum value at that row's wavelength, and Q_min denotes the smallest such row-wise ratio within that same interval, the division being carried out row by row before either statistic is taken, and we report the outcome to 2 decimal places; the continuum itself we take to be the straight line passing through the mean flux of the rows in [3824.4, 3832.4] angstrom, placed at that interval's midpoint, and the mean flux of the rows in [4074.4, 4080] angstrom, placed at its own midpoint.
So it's 1.89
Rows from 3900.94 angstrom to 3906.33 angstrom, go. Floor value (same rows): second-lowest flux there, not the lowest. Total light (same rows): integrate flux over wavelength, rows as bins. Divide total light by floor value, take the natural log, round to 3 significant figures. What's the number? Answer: 1.73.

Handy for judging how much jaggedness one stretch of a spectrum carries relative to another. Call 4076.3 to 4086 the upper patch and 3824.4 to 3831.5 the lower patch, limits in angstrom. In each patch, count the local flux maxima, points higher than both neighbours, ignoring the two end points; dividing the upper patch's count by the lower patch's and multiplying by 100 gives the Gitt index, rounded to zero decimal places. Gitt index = 50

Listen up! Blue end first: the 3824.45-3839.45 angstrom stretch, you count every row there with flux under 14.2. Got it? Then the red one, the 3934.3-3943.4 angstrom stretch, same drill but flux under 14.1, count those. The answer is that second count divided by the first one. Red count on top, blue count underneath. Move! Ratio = 0.53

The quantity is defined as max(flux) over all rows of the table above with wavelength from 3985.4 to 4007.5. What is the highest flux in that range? 16.46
